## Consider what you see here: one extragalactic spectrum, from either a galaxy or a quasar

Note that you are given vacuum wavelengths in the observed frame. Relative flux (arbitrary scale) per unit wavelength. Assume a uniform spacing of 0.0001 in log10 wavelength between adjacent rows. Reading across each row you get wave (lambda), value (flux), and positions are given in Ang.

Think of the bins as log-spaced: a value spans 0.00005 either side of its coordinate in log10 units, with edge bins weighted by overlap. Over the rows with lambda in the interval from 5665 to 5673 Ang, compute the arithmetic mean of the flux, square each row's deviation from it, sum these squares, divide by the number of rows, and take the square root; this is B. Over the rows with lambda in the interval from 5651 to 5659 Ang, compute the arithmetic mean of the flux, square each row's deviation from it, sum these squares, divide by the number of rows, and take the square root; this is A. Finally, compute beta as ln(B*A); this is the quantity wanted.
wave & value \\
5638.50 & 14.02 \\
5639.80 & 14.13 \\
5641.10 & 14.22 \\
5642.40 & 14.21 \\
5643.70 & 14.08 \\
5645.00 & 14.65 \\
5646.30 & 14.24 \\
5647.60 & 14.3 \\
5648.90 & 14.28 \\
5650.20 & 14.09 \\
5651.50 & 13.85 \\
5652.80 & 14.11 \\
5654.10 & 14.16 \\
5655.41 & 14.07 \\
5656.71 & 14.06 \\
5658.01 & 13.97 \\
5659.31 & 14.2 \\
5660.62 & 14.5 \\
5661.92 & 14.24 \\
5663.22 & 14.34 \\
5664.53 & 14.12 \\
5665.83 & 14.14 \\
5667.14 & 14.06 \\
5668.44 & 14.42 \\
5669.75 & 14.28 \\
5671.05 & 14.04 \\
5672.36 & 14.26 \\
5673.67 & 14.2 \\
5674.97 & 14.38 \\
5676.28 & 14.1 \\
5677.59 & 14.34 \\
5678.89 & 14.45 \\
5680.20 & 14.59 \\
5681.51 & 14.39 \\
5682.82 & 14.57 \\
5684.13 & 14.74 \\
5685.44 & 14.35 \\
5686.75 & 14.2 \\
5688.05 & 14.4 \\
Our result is -4.30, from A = 0.101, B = 0.134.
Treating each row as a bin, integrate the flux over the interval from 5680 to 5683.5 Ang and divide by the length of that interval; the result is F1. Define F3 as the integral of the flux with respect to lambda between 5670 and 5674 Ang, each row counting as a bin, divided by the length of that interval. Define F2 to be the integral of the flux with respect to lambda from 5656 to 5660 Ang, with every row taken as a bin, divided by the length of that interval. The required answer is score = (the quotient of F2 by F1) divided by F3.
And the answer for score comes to 0.0686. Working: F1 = 14.5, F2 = 14.1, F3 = 14.2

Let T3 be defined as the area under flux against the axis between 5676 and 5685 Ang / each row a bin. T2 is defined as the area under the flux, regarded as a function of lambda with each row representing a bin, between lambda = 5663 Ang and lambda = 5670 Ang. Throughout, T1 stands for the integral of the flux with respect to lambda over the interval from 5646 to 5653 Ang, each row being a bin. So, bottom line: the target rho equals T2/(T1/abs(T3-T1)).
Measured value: 31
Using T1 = 99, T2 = 99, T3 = 130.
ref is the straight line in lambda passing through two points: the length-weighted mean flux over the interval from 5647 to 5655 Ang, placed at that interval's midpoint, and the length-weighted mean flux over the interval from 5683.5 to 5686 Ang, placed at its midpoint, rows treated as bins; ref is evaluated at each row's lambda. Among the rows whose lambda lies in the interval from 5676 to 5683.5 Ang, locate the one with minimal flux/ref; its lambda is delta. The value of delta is 5676.28 Ang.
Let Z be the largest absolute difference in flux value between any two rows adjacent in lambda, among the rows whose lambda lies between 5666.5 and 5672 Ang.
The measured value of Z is 0.36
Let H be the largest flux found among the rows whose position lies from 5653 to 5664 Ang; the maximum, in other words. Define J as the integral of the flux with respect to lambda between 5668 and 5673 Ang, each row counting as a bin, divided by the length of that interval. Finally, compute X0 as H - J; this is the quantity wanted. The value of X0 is 0.266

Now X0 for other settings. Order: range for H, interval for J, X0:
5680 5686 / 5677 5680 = 0.289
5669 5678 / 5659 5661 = 0.073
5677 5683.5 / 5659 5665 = 0.313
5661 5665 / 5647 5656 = 0.221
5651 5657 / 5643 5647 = -0.159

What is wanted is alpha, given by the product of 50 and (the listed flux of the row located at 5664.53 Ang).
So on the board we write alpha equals 706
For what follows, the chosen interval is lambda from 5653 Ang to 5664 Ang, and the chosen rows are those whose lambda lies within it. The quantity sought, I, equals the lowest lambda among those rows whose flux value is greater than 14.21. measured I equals 5660.62 Ang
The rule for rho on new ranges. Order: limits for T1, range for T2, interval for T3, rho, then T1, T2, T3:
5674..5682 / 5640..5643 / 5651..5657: 11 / 115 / 43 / 84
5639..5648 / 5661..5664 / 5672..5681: 0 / 128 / 43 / 129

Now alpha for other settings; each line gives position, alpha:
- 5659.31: 710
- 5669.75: 714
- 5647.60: 715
